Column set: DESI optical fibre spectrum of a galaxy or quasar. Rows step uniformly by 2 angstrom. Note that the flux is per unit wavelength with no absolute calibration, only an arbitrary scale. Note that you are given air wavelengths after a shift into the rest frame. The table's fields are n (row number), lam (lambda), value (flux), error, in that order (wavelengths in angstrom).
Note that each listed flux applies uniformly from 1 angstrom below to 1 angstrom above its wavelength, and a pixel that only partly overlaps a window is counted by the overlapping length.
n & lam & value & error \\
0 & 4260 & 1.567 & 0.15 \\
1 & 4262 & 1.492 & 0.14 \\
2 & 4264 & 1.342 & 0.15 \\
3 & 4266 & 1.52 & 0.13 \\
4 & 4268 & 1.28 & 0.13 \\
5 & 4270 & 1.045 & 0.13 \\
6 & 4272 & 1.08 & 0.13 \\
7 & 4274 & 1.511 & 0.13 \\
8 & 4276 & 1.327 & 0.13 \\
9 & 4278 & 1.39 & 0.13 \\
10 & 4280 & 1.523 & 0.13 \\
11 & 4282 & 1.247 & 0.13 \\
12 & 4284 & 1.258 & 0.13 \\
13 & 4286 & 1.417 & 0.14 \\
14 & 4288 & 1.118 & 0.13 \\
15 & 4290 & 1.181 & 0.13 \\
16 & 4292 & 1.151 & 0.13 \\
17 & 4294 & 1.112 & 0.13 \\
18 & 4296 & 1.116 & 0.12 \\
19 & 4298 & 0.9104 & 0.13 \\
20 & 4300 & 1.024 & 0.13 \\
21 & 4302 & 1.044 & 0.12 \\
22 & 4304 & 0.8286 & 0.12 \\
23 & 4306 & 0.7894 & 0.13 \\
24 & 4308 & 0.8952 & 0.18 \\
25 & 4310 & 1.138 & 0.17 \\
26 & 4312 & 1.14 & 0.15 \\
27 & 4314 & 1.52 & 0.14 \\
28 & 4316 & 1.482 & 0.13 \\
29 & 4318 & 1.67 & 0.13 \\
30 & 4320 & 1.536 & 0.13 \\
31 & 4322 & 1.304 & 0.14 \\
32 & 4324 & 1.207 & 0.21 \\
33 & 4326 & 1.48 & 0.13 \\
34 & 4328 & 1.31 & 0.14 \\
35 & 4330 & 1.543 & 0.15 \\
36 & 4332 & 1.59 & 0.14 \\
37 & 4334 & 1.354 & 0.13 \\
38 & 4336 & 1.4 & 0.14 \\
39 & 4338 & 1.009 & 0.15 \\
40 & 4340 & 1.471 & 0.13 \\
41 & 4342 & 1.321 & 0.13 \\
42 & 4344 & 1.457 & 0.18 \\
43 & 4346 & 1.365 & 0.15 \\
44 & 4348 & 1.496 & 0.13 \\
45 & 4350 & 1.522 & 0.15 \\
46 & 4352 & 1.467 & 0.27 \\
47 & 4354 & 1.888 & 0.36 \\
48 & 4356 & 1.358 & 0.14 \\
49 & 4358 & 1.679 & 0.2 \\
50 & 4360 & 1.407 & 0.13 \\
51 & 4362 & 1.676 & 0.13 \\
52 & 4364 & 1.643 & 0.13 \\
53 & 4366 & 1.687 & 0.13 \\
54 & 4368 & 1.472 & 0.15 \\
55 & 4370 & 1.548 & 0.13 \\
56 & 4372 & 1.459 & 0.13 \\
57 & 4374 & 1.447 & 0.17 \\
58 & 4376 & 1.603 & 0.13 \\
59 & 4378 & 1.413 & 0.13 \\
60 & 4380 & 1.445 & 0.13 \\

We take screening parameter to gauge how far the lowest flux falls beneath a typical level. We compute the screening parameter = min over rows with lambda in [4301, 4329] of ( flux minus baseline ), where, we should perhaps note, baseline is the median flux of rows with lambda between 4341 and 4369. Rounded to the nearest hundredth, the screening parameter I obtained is -0.69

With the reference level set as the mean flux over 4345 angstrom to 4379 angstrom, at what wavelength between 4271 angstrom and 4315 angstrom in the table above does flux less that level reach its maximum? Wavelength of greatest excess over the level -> 4280 angstrom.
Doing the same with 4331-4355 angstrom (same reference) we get 4354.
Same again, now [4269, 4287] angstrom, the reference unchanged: 4280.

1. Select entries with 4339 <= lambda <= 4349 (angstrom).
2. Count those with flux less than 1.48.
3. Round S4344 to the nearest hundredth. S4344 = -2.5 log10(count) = -1.51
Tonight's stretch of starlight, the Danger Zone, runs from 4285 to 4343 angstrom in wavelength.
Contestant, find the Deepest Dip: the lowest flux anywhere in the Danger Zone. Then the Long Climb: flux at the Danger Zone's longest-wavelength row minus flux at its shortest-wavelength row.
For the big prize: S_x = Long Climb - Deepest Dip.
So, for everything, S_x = -0.9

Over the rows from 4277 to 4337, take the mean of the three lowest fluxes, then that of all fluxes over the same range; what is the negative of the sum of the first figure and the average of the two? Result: -1.9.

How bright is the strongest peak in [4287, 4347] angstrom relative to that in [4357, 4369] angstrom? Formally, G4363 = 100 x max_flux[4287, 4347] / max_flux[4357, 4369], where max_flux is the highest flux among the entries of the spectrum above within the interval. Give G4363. 99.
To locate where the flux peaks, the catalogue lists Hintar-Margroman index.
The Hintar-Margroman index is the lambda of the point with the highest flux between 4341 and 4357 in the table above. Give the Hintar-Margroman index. 4354 angstrom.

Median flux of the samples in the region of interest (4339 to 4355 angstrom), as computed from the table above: 1.47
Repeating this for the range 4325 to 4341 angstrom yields 1.44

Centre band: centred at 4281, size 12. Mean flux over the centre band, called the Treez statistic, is 1.36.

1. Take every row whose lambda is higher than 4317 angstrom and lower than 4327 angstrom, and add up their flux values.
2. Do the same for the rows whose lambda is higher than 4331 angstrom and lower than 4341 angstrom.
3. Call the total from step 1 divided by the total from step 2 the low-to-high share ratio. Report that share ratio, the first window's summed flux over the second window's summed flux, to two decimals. 1.05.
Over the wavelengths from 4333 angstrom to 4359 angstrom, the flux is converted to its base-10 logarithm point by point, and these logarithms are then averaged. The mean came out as 0.16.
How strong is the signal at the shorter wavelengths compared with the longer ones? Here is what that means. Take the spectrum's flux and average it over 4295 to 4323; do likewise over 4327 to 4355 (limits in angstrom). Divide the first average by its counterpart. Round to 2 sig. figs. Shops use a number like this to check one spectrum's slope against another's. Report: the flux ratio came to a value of 0.81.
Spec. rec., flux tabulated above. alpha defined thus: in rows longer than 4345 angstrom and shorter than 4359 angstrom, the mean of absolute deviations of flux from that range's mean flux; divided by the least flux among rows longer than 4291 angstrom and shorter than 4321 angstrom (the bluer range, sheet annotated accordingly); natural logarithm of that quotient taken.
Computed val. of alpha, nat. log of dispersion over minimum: -1.7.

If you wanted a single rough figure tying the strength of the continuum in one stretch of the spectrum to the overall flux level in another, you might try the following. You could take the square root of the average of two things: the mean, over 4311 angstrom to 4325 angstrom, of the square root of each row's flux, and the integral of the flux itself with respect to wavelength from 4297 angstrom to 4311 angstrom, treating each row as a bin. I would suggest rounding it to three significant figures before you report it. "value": 2.69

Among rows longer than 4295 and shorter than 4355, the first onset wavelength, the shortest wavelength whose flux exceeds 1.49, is 4314 angstrom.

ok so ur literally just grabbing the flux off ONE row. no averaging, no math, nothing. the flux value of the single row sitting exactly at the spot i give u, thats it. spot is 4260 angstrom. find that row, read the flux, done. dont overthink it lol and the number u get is 1.567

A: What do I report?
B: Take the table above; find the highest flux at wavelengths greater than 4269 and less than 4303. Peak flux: 1.523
